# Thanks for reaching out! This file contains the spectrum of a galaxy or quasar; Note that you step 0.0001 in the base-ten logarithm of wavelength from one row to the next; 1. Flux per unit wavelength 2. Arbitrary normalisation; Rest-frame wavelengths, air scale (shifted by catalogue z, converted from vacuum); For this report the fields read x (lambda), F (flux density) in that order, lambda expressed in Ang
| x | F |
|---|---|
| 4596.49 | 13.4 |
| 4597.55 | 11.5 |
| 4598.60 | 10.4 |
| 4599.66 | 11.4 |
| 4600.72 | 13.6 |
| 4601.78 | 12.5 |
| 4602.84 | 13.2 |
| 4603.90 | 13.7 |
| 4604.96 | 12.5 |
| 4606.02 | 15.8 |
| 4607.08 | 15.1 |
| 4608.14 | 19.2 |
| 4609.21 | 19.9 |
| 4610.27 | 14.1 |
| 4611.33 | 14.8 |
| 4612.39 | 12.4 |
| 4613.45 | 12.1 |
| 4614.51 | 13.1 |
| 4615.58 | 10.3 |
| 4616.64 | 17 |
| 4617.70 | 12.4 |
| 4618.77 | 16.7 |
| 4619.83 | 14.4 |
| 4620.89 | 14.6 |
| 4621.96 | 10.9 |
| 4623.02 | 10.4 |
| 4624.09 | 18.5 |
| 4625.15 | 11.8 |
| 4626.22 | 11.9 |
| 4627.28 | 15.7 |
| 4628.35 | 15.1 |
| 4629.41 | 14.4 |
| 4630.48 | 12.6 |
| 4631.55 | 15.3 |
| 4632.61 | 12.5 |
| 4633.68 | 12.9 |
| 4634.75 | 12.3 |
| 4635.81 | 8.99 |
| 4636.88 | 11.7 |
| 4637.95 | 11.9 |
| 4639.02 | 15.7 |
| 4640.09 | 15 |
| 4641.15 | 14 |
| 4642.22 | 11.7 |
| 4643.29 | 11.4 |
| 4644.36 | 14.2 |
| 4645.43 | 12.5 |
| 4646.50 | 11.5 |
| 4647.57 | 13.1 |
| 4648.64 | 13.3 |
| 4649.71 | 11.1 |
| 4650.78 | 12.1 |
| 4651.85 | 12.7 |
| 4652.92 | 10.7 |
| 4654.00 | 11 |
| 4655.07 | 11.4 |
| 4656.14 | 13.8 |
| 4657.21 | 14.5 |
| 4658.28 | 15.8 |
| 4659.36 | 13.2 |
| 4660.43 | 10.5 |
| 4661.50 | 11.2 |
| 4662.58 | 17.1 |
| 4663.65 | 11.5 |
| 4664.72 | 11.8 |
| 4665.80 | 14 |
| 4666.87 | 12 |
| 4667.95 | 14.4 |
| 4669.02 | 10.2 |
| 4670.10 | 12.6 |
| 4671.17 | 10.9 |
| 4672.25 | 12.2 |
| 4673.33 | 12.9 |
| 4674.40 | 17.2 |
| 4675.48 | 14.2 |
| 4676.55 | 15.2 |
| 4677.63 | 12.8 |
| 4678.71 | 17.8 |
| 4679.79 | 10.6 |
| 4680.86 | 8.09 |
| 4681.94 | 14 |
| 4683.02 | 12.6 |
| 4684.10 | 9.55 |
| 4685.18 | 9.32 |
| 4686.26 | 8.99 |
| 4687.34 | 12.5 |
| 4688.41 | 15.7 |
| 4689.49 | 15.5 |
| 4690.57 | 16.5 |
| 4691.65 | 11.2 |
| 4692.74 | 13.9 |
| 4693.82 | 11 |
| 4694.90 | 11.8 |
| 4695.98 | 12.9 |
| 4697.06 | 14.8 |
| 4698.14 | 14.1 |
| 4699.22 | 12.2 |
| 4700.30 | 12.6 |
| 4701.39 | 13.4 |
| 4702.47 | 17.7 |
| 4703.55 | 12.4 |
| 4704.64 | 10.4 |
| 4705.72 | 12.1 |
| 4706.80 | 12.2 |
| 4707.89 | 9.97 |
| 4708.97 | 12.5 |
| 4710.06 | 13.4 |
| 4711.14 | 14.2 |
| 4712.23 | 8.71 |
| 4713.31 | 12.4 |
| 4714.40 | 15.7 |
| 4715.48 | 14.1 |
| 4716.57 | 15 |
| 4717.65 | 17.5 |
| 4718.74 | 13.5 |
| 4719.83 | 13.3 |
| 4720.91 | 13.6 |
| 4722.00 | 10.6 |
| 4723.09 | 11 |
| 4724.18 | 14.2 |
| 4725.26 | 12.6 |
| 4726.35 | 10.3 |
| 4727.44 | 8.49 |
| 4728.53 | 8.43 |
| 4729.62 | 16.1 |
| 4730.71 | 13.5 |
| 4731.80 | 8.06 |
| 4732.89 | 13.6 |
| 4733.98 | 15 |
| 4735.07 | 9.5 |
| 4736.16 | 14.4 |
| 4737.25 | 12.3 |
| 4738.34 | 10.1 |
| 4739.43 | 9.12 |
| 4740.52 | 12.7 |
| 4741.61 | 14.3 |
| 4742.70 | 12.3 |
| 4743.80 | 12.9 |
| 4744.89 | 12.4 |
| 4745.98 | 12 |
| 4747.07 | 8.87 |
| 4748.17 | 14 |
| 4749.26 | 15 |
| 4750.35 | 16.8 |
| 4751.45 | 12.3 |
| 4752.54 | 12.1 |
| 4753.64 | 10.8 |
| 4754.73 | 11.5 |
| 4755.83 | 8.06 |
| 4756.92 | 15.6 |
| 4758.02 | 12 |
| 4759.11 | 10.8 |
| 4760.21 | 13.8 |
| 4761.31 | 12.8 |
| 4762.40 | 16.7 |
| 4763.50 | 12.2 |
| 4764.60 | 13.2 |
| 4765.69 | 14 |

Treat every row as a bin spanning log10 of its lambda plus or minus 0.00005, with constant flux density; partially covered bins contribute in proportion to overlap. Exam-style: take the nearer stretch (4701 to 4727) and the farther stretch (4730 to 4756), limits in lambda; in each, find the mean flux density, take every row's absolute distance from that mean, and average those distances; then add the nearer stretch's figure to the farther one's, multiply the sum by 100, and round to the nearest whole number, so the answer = 347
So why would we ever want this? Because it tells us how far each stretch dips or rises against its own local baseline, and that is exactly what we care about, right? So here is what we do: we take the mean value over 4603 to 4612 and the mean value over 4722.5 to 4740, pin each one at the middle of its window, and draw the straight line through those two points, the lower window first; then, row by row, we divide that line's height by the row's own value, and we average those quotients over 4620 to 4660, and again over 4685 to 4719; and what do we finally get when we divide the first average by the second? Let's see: 1.15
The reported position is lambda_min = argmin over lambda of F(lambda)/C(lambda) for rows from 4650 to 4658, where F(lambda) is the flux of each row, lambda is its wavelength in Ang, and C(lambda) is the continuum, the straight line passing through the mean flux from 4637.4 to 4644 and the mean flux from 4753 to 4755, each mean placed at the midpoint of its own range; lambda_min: 4652.92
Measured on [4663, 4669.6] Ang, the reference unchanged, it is 4669.02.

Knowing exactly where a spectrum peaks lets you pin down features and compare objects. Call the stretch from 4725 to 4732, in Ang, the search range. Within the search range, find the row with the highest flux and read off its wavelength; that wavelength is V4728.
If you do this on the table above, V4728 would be 4729.62 Ang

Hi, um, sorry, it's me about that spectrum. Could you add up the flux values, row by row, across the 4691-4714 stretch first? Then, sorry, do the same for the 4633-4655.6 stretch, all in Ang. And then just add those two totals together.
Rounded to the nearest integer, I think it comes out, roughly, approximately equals 523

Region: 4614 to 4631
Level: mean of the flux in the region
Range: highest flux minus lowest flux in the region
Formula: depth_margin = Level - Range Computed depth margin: 5.5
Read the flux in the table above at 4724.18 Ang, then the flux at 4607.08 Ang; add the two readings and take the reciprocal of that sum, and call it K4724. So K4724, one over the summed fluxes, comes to 0.034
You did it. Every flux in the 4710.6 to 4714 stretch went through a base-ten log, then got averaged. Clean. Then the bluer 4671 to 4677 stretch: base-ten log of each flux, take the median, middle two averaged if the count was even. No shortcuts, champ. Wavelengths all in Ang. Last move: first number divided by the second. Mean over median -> 0.94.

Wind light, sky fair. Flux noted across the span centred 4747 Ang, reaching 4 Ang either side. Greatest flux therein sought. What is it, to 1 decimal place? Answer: 16.8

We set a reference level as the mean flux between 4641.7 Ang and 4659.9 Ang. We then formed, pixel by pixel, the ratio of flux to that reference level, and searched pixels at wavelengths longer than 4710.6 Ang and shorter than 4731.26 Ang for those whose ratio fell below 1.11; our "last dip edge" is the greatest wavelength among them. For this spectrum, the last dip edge 4730.71 Ang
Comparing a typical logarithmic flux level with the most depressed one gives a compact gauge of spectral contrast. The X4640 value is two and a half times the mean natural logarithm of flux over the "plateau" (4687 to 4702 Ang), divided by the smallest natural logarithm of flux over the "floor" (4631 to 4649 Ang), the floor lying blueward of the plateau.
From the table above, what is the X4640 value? 2.95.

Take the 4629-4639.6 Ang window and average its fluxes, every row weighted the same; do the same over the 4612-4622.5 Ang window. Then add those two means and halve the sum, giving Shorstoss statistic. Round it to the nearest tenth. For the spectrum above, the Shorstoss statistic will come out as 13.1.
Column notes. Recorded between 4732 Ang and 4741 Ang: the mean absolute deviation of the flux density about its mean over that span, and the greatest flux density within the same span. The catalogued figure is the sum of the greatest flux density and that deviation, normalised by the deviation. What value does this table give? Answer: 8.9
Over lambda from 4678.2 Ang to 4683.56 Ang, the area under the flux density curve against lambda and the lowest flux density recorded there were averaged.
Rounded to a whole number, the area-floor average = 38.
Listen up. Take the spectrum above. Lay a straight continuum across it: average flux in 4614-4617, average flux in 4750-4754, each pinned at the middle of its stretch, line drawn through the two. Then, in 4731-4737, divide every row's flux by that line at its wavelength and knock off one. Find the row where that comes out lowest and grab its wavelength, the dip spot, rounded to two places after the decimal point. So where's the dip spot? 4731.80 Ang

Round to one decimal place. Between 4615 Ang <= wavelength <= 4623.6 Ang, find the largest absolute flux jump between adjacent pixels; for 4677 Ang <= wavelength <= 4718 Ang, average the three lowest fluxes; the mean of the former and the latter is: 7.6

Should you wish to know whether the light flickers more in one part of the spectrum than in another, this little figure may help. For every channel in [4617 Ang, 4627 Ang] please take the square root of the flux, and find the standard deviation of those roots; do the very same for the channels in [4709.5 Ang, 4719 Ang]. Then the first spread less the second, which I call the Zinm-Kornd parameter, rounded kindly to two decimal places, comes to 0.02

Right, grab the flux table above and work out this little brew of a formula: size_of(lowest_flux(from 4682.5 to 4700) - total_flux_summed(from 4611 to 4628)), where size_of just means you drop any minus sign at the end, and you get 208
